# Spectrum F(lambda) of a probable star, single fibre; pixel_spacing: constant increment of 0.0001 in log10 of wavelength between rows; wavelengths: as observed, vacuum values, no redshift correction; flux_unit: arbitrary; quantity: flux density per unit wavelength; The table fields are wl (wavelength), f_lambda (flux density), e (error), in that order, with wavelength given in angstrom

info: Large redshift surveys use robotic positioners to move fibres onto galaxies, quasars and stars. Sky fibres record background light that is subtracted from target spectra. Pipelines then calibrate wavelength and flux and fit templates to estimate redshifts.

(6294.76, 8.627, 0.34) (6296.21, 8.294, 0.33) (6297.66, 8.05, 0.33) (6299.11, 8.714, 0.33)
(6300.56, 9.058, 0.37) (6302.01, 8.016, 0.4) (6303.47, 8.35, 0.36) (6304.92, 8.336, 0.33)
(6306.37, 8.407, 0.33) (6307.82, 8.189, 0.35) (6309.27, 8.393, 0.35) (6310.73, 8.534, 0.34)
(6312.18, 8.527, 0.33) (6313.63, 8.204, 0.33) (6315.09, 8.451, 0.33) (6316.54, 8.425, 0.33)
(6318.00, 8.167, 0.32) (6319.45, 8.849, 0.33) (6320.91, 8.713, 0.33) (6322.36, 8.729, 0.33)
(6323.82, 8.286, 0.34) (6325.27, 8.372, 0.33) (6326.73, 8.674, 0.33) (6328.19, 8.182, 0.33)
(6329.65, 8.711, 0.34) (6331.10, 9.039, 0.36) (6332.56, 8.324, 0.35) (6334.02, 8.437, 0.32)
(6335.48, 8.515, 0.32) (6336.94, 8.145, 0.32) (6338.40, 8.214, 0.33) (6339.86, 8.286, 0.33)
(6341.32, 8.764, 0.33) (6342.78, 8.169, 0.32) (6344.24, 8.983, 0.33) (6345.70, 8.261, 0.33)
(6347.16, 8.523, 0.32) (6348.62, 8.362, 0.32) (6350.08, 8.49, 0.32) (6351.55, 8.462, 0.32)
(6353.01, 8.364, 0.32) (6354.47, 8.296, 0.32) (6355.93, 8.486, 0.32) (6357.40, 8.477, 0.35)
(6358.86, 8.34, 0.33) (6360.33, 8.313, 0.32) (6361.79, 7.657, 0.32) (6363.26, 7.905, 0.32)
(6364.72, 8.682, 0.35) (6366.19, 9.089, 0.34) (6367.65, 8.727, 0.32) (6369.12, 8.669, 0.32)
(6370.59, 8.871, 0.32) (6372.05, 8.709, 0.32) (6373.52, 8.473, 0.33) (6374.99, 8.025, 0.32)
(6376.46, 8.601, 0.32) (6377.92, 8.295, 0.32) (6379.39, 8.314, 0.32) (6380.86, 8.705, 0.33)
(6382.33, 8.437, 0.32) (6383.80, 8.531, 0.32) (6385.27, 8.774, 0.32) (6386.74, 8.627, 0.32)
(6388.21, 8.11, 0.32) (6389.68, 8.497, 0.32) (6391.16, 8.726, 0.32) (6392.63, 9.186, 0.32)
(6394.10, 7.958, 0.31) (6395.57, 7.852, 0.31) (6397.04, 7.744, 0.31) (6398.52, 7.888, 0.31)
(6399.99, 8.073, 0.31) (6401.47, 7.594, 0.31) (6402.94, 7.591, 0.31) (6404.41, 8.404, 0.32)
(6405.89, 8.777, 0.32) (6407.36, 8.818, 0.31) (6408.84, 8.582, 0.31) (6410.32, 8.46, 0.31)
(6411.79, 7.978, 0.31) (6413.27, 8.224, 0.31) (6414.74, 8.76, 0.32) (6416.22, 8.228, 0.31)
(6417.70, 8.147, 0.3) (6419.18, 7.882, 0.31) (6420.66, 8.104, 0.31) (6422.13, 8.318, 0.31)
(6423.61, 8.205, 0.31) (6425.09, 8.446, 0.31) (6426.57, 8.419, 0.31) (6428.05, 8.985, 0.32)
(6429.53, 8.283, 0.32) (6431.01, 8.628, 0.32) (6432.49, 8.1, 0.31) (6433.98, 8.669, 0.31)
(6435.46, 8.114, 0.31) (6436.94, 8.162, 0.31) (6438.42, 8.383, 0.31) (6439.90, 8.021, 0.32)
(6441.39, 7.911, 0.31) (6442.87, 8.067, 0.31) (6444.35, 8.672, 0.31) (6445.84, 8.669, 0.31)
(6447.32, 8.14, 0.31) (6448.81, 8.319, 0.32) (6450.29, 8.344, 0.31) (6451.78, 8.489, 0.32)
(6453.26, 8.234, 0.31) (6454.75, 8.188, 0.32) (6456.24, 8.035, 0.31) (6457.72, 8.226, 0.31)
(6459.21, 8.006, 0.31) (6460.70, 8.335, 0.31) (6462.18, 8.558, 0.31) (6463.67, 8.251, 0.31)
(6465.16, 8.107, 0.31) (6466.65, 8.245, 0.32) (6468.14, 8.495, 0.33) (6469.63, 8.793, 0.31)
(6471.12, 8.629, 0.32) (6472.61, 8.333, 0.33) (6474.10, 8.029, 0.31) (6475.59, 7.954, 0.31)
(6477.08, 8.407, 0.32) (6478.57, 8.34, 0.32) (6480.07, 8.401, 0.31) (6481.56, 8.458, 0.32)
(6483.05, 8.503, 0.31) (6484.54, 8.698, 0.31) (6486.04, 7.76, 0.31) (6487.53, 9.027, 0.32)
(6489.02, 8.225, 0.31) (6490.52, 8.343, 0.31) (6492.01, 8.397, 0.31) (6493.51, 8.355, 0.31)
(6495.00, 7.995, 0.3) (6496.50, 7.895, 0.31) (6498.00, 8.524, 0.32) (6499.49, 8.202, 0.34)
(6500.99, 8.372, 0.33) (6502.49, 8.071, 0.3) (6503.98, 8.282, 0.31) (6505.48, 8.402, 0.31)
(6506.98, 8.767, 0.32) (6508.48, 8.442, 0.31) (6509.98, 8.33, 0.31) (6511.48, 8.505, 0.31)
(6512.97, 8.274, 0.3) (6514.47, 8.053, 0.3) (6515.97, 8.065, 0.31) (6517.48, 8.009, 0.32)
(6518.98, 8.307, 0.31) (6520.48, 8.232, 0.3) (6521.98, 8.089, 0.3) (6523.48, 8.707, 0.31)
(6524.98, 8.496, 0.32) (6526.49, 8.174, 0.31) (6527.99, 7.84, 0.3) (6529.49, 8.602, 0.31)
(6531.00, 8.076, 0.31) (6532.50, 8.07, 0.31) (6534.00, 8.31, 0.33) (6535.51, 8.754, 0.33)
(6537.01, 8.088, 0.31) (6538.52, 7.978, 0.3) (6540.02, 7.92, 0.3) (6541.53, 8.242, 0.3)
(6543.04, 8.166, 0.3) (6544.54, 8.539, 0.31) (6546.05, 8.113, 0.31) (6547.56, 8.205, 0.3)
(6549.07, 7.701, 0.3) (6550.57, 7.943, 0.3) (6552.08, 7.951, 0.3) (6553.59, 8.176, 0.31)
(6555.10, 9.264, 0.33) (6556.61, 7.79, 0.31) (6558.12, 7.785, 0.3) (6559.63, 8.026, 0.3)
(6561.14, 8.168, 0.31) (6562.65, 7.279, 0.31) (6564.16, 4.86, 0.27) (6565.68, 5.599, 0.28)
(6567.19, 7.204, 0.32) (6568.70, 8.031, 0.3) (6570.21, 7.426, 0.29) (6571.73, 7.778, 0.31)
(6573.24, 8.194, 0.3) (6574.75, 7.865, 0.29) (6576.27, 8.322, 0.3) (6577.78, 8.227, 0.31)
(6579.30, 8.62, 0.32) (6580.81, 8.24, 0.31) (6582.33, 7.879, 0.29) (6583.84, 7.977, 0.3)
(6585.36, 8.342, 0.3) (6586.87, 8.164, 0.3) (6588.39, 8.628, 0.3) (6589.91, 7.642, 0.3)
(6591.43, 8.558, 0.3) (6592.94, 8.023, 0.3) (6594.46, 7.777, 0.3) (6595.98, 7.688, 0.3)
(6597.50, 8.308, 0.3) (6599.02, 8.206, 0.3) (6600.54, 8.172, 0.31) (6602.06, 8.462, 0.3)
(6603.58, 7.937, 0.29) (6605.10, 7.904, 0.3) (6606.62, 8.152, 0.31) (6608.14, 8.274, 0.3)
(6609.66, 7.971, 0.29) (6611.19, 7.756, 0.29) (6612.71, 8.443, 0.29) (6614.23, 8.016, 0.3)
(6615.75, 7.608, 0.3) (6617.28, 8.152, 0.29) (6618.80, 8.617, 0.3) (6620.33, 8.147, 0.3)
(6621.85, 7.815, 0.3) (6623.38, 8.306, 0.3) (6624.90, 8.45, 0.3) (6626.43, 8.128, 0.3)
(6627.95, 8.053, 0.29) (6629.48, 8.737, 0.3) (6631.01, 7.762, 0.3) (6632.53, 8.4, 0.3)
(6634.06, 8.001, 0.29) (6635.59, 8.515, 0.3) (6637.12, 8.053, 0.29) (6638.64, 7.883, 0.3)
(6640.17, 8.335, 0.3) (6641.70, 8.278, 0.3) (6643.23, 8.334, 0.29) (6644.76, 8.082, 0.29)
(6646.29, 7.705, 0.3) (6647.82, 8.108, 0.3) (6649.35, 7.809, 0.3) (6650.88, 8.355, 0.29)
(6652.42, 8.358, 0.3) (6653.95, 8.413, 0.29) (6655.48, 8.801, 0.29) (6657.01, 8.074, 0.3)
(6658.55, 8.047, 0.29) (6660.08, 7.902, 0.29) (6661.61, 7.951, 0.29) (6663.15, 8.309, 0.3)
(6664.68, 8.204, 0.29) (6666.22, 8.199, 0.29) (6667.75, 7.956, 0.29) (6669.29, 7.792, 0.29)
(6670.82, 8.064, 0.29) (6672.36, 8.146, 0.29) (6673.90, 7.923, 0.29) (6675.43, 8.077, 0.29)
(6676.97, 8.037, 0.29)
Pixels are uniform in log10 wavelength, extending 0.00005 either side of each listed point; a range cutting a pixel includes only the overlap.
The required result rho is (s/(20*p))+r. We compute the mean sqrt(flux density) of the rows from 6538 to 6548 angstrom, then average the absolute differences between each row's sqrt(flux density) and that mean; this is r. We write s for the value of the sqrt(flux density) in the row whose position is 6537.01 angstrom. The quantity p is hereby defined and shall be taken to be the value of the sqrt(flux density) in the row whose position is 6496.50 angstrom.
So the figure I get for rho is 0.075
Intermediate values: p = 2.81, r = 0.024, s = 2.84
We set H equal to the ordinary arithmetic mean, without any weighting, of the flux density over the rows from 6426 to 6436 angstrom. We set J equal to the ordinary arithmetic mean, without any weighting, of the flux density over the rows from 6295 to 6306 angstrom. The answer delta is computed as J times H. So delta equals 71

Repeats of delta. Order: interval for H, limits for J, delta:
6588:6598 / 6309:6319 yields 68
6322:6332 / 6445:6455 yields 71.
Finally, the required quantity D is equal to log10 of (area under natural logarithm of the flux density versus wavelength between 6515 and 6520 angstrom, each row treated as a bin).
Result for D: 1.020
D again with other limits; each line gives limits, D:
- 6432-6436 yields 0.927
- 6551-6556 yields 1.026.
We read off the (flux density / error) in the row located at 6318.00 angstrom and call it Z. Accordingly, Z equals 25.5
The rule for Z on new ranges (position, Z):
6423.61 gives 26.5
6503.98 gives 26.7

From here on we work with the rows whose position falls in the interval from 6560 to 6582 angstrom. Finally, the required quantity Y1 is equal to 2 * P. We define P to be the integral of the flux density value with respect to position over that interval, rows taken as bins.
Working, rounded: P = 167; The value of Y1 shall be 333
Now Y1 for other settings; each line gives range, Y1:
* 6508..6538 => 496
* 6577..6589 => 198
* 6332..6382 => 844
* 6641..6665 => 392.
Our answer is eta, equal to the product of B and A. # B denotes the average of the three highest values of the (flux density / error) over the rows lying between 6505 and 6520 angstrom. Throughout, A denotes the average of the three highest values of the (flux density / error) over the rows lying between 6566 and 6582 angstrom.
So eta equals 752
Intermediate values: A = 27.4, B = 27.5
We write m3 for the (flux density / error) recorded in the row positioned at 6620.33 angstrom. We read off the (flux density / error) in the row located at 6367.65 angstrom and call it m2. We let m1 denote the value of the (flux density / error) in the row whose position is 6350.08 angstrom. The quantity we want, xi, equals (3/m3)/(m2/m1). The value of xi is 0.107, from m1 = 26.5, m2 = 27.3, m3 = 27.2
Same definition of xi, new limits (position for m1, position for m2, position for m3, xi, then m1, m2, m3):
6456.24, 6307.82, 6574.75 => 0.123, 25.9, 23.4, 27.1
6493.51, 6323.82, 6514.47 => 0.124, 27.0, 24.4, 26.8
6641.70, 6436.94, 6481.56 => 0.119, 27.6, 26.3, 26.4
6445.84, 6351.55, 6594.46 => 0.122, 28.0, 26.4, 25.9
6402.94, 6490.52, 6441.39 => 0.107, 24.5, 26.9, 25.5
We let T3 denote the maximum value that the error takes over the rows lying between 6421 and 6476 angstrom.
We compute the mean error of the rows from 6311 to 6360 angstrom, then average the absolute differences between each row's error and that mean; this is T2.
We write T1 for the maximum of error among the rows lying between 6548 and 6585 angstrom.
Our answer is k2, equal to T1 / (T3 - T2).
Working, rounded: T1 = 0.330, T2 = 0.0066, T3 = 0.330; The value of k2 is 1.02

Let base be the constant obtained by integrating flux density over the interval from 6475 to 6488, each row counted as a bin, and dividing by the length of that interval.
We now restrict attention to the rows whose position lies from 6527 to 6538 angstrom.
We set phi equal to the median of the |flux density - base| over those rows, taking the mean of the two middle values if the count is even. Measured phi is 0.31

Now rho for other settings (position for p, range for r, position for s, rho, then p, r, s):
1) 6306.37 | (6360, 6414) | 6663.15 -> 0.110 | 2.90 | 0.061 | 2.88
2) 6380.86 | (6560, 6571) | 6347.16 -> 0.243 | 2.95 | 0.194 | 2.92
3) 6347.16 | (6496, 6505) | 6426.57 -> 0.079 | 2.92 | 0.029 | 2.90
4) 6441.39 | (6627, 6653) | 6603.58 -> 0.091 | 2.81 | 0.041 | 2.82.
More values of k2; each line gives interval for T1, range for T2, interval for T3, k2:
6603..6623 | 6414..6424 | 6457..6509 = 0.92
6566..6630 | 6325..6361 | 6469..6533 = 0.96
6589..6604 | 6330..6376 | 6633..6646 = 1.06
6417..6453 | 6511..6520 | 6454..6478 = 0.99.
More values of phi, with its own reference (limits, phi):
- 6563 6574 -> 0.96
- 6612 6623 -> 0.24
